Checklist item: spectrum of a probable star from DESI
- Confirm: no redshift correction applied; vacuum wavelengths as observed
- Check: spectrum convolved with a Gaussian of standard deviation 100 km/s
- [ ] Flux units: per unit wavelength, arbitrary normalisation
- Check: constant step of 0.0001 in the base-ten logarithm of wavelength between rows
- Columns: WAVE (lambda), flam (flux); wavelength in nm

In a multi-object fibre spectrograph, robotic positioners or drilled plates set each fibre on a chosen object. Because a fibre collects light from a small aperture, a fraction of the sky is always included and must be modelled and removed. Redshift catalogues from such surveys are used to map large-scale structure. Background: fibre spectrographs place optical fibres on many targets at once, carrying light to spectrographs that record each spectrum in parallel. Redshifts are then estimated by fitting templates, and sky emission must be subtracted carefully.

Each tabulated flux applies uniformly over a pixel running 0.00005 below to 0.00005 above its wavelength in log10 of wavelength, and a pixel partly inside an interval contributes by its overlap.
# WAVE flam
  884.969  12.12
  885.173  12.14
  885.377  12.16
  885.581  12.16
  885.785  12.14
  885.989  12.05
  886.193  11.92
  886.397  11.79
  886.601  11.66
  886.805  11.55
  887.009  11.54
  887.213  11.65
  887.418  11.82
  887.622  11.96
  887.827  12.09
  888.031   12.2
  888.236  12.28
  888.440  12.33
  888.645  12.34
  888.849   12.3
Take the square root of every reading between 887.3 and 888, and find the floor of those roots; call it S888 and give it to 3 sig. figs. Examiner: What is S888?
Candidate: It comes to 3.44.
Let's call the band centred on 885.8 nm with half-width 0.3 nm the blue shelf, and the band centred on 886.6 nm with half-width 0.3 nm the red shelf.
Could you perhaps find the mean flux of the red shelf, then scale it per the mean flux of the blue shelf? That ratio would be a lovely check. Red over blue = 0.96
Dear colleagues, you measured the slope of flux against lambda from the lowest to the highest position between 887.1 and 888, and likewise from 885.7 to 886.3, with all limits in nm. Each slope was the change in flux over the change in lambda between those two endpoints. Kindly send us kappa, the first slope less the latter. 1.26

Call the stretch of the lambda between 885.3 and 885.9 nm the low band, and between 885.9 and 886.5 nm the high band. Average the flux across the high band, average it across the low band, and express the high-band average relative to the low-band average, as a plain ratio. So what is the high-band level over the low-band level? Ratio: 0.98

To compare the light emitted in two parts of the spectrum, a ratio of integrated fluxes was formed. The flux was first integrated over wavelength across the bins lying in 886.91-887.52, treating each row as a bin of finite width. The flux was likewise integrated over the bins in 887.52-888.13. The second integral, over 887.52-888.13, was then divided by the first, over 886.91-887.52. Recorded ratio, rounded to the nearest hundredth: 1.04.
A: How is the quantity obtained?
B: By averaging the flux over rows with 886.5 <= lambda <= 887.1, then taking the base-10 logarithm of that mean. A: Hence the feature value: 1.06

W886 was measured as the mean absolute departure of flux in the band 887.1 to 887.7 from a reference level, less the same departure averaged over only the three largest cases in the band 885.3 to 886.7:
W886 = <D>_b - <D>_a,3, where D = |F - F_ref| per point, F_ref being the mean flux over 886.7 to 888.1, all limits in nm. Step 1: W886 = -0.22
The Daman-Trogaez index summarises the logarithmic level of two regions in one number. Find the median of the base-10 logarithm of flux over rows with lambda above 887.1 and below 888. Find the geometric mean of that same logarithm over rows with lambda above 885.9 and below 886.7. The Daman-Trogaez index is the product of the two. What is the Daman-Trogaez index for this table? 1.155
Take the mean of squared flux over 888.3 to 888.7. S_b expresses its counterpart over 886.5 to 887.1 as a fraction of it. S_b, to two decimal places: 0.88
